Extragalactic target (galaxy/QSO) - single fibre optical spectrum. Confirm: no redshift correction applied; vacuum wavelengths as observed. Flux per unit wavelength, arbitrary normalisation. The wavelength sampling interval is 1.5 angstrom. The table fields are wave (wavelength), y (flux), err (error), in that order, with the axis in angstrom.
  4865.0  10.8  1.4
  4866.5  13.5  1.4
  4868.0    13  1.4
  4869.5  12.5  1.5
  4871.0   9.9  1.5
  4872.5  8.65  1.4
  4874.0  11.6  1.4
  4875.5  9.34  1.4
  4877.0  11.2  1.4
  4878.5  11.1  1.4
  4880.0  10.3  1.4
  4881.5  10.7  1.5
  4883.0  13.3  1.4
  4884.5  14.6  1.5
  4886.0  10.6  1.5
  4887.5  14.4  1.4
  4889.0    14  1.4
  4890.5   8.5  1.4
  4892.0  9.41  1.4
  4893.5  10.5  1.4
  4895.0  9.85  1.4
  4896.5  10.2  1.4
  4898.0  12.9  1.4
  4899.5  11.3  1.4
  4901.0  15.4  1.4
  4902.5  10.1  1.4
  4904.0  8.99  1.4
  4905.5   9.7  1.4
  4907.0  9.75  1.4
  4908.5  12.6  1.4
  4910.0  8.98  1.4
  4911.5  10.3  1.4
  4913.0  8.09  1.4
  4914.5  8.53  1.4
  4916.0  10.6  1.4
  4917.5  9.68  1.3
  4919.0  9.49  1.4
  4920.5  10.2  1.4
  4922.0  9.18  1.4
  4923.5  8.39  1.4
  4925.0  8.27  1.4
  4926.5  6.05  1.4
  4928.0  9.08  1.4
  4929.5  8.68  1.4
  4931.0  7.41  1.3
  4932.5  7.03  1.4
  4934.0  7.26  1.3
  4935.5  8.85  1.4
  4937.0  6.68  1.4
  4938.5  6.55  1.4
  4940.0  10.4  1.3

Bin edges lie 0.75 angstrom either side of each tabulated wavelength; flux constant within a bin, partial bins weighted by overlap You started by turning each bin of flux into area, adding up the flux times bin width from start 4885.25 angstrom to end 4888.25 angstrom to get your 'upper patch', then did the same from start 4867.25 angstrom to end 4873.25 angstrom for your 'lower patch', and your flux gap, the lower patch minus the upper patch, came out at 29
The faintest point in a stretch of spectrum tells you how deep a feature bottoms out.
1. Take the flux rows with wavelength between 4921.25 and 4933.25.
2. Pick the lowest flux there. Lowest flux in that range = 6.05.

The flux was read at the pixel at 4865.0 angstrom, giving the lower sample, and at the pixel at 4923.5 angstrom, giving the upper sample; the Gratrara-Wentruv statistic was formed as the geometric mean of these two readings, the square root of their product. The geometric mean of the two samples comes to 9.5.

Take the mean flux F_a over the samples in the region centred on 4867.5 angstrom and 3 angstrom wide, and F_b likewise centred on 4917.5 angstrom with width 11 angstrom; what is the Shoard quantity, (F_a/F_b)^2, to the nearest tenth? 2.0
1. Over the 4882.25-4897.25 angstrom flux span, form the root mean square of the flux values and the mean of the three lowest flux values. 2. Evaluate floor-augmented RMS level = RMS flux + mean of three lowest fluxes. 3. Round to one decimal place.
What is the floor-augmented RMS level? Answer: 21.0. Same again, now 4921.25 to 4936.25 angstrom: 14.9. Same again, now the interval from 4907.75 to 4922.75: 18.4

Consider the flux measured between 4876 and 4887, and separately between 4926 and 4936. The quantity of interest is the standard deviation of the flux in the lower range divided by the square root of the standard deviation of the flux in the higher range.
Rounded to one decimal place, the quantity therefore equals 1.5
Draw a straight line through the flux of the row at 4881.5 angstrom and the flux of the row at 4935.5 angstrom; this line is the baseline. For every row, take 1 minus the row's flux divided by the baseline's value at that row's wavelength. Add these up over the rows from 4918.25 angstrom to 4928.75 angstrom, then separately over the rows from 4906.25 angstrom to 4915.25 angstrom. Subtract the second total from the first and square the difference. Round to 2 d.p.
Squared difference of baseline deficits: 0.21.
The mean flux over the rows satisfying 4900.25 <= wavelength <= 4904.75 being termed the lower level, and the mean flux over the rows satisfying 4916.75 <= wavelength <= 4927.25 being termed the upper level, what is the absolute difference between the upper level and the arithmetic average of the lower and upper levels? 1.4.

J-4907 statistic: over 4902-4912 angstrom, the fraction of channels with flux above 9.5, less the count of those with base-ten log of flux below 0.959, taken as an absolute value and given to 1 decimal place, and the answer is 1.3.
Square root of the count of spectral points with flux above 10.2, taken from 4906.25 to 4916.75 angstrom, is 1.7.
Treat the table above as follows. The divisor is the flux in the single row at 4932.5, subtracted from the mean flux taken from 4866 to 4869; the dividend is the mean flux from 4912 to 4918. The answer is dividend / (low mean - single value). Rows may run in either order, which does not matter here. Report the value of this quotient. 1.5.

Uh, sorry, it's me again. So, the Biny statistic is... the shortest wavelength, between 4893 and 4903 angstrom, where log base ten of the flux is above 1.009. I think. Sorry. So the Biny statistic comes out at 4893.5 angstrom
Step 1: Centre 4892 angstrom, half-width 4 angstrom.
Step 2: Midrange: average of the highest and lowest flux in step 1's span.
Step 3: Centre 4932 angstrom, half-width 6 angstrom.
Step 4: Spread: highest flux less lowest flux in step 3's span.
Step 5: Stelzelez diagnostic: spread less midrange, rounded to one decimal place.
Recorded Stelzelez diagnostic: -8.2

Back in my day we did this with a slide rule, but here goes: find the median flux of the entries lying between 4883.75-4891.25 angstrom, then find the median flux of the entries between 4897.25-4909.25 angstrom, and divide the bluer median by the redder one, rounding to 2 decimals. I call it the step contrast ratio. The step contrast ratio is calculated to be 1.31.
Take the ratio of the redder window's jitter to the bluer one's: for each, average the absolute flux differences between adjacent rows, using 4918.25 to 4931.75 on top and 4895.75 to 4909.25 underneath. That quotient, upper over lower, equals 0.52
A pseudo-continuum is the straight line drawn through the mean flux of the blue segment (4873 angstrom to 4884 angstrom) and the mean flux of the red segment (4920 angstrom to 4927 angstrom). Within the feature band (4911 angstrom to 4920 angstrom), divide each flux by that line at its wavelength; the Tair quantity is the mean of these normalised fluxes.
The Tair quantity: 1.06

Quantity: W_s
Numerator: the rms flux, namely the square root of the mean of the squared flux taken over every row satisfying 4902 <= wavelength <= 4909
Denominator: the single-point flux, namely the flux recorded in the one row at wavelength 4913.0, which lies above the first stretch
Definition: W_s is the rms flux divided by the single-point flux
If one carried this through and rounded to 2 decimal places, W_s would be 1.27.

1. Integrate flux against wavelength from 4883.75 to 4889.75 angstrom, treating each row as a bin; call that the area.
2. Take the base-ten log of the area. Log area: 1.91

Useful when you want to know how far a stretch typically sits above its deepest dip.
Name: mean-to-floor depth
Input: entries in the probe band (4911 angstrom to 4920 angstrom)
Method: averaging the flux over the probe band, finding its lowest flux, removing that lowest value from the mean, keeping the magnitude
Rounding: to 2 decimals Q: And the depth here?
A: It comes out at 1.36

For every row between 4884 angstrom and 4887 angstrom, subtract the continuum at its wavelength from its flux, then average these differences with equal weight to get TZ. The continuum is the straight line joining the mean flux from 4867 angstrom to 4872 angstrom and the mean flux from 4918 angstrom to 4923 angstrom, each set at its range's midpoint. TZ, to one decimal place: 1.5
